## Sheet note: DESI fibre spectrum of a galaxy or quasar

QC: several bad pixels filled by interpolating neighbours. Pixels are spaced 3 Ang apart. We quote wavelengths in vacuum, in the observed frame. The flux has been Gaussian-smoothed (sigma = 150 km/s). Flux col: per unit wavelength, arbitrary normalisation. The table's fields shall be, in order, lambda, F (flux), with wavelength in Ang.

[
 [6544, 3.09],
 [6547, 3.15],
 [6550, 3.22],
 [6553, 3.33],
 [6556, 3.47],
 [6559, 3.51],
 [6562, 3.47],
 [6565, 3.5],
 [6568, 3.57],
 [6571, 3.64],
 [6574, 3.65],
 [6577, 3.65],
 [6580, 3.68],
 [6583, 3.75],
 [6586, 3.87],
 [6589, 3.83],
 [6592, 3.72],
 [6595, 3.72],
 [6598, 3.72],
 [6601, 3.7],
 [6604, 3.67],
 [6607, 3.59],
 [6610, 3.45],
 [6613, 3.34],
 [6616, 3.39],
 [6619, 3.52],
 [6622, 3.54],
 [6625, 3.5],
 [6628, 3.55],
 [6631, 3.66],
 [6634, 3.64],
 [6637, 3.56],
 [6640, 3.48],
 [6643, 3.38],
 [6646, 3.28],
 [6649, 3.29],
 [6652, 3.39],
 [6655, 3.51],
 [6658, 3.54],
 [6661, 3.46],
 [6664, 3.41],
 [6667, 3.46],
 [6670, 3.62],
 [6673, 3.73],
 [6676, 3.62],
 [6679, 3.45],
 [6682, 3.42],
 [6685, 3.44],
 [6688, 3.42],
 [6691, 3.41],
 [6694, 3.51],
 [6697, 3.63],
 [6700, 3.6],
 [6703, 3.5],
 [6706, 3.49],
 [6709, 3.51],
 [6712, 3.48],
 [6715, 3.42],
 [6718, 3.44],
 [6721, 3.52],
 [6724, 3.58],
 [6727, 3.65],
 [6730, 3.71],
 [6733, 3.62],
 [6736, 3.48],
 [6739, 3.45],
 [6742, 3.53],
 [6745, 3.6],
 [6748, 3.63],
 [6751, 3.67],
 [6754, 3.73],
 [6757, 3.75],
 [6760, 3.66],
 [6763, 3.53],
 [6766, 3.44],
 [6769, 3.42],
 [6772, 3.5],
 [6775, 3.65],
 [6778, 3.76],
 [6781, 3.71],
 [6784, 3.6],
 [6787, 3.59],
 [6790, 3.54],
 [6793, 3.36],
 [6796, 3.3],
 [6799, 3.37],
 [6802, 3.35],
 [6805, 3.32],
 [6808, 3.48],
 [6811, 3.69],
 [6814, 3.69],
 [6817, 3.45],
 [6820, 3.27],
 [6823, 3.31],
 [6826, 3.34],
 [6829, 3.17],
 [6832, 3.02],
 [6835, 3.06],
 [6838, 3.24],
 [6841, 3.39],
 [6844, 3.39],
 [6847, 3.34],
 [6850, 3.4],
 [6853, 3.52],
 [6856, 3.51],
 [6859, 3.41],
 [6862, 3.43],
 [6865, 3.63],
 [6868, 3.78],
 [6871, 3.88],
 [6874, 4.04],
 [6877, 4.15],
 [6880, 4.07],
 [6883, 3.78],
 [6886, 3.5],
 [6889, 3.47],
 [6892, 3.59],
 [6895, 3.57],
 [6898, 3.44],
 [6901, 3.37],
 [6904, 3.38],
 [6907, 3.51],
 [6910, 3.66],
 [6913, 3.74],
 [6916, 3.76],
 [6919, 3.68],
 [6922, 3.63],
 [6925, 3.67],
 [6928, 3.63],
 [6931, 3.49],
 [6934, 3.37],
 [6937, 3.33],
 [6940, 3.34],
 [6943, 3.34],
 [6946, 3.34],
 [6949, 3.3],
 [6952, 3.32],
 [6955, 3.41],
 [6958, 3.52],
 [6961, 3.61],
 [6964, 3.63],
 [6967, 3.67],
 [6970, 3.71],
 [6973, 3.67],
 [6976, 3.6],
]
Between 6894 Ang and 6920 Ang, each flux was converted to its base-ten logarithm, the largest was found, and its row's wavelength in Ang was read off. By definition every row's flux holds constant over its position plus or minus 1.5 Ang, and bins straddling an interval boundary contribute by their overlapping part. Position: 6916 Ang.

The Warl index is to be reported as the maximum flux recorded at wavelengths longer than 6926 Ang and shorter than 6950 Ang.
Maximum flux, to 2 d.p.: 3.63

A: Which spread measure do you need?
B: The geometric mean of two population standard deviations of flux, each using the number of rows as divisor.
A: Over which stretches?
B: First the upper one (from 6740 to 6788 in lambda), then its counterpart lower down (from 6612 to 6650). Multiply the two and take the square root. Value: 0.110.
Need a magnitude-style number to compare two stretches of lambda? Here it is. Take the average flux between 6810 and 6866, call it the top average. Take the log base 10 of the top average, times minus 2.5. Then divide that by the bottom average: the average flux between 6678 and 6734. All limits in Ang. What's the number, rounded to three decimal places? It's -0.376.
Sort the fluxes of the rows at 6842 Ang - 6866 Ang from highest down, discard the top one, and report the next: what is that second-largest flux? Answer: 3.52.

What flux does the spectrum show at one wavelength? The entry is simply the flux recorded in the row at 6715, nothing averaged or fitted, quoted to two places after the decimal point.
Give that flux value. 3.42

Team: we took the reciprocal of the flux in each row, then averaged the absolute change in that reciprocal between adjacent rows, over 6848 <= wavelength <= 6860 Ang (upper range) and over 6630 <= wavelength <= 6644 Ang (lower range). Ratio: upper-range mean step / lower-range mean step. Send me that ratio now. 1.13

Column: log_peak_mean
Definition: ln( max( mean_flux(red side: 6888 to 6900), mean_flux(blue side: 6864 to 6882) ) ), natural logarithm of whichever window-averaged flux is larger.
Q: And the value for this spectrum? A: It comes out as 1.37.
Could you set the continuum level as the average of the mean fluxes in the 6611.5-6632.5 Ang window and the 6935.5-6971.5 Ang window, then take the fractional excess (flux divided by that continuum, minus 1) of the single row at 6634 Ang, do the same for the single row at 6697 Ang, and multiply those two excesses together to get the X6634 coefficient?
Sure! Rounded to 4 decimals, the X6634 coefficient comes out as 0.0020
